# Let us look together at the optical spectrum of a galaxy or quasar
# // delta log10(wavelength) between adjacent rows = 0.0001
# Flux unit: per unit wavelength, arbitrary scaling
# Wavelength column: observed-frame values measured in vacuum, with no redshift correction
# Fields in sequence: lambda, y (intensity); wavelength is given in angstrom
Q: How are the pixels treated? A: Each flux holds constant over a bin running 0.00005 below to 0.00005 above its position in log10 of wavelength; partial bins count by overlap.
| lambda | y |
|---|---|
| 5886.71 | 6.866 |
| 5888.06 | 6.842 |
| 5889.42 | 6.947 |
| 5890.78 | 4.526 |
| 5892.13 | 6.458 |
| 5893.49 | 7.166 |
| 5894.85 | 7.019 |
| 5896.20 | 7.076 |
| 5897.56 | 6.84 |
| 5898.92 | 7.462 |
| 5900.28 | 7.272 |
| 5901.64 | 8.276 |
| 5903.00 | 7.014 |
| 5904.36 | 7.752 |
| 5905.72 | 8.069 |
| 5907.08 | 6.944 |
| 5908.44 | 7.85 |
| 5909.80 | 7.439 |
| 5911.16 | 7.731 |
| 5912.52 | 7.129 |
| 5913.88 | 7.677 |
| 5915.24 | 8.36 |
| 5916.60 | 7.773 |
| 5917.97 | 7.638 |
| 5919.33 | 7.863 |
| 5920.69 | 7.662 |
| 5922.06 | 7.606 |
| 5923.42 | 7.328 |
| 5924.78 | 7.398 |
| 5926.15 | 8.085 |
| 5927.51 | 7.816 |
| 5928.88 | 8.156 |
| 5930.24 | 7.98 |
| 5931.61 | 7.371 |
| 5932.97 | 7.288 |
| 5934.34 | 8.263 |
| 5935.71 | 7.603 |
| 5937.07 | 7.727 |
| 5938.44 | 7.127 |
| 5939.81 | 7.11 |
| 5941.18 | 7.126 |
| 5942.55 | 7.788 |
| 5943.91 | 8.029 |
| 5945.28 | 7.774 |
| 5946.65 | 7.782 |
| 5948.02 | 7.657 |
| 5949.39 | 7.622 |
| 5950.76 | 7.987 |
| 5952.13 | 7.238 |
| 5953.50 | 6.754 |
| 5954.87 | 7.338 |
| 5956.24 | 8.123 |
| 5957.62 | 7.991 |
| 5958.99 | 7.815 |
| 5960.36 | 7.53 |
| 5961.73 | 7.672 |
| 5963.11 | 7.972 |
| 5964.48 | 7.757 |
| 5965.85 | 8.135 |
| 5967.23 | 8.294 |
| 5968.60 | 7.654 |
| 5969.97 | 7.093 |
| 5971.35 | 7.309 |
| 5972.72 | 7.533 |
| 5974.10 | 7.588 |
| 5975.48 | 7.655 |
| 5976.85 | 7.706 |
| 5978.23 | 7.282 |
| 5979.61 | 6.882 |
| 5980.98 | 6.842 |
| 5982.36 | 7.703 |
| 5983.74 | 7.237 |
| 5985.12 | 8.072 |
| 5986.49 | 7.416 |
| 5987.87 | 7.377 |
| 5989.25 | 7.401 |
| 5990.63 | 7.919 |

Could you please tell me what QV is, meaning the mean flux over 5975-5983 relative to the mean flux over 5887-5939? 0.99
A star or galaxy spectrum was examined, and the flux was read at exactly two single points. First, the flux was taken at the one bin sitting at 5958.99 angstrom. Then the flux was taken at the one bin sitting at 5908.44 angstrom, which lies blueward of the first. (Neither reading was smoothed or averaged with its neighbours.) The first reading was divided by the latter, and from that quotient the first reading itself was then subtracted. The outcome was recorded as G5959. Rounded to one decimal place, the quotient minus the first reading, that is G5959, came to -6.8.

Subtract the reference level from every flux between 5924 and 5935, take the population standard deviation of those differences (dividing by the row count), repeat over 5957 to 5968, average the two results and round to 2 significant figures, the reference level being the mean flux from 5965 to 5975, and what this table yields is 0.30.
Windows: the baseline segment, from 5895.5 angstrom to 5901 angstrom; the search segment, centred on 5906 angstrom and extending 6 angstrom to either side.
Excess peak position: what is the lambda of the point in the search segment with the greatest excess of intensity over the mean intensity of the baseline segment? 5901.64 angstrom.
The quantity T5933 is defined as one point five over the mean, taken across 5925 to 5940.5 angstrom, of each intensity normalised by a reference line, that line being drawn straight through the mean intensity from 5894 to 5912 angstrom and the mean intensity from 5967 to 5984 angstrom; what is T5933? 1.45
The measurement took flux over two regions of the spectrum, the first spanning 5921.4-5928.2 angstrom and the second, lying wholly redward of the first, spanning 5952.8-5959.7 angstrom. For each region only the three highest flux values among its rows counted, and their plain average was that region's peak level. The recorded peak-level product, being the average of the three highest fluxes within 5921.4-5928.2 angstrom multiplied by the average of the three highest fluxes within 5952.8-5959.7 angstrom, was 62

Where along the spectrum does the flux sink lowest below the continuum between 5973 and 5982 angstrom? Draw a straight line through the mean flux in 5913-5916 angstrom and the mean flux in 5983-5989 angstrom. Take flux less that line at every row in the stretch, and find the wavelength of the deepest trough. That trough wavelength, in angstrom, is 5980.98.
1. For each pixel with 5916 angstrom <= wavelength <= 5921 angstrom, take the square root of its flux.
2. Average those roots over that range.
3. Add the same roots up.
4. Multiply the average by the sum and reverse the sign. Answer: -30.93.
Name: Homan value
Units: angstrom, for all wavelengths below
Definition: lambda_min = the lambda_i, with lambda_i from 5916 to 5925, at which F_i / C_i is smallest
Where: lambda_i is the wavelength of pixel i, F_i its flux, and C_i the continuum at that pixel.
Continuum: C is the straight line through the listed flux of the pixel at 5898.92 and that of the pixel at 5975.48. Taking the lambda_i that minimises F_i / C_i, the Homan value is 5923.42 angstrom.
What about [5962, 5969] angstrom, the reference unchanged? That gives 5968.60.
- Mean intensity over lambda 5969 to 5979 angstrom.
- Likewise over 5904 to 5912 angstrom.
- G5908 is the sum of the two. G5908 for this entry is 15.1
